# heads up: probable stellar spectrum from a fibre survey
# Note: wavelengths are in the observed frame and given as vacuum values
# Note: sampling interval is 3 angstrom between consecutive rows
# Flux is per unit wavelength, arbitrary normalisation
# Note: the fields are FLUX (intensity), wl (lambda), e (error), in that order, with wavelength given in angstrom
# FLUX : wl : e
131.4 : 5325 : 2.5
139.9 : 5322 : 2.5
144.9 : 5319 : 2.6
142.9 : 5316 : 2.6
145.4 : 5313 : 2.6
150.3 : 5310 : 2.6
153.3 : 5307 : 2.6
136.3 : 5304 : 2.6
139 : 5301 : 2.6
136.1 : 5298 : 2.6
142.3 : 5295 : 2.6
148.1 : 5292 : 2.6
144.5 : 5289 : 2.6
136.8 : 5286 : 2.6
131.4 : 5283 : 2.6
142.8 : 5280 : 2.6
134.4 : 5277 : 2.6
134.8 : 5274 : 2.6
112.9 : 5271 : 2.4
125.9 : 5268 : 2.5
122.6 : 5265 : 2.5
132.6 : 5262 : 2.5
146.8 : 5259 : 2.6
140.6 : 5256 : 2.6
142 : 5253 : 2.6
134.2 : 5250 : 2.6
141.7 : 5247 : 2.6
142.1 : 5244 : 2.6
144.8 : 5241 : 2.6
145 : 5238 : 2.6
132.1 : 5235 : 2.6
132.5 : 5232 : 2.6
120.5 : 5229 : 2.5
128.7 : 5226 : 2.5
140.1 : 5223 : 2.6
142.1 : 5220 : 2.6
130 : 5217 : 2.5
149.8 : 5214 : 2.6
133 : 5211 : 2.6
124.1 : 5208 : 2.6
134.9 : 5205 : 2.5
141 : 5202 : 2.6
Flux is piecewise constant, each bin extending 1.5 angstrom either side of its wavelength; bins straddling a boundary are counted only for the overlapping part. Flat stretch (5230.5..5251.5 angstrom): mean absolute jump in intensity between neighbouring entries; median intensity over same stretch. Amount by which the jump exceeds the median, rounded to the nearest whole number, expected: -138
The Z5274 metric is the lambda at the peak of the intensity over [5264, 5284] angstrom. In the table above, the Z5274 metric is 5280 angstrom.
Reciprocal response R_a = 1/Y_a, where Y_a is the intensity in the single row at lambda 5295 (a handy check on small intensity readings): 0.0070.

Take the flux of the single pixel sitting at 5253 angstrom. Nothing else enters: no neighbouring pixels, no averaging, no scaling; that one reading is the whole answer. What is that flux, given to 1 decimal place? 142.0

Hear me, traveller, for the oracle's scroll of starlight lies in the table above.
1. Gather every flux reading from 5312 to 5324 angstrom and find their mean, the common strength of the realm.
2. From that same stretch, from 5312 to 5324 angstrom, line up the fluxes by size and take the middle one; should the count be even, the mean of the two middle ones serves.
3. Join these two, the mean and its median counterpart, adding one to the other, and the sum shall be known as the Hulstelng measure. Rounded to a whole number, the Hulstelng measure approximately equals 287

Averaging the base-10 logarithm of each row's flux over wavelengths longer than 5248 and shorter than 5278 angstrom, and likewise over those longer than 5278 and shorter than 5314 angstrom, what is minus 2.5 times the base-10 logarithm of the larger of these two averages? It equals -0.832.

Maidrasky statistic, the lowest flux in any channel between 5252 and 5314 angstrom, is 112.9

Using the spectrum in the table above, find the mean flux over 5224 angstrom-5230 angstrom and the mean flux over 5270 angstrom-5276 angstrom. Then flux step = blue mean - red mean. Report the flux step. 1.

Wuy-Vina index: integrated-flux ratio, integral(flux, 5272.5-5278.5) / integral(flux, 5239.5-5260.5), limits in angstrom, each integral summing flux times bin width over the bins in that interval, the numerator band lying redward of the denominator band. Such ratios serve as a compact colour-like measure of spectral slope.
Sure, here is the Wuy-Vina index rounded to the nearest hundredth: 0.27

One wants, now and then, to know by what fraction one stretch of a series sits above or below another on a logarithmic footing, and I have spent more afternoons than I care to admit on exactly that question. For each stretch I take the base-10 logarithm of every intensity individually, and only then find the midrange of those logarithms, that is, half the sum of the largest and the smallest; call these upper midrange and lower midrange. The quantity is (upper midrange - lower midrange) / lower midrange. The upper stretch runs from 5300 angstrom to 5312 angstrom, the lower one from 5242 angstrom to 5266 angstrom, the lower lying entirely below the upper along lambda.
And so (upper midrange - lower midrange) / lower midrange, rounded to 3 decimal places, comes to 0.015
